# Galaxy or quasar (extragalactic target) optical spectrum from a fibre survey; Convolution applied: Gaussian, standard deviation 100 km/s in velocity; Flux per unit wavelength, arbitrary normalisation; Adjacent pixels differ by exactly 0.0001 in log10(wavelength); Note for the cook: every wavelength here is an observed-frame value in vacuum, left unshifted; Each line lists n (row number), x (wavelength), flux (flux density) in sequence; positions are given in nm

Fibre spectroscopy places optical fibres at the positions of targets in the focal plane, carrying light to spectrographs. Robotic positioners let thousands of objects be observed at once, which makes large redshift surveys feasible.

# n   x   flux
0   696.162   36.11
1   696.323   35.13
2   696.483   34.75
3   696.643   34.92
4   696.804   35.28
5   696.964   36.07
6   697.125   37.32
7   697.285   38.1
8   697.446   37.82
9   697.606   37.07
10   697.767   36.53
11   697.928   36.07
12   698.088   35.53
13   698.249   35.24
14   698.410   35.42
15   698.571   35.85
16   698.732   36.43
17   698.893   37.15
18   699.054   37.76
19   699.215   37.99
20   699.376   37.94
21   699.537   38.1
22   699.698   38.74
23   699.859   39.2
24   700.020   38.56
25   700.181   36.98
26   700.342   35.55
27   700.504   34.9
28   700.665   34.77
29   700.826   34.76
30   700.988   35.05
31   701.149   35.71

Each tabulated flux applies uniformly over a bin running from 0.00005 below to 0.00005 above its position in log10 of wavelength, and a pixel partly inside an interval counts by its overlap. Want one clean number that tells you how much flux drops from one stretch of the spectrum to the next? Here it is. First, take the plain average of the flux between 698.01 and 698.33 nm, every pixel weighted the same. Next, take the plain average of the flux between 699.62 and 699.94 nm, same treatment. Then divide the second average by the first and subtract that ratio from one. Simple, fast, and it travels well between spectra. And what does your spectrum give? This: -0.10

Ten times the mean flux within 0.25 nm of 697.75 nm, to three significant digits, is 366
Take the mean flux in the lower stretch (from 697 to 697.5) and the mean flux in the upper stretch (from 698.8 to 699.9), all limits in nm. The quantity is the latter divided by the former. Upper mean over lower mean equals 1.01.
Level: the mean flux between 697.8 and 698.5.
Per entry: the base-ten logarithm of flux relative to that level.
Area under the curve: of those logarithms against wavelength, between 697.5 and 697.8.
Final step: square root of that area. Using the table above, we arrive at 0.069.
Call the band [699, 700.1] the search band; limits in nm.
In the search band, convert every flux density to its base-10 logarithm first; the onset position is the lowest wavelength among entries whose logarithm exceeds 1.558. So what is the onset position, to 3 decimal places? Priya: 699.054 nm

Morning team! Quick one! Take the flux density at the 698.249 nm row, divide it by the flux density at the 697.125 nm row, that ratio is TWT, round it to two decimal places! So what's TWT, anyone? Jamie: 0.94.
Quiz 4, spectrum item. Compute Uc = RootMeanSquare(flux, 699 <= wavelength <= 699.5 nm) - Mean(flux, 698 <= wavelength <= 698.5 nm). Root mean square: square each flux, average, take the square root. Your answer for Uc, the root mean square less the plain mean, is 2.5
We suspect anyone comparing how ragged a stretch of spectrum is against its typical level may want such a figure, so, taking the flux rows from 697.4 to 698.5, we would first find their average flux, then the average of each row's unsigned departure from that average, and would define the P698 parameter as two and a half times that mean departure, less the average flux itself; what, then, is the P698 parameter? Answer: -34.3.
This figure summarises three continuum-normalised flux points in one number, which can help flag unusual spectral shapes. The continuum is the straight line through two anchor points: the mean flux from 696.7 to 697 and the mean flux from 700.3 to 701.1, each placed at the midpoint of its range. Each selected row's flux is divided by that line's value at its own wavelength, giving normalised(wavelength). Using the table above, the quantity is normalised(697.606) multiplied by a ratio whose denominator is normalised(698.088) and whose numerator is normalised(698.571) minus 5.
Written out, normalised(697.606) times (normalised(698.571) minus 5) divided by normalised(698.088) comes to -4.15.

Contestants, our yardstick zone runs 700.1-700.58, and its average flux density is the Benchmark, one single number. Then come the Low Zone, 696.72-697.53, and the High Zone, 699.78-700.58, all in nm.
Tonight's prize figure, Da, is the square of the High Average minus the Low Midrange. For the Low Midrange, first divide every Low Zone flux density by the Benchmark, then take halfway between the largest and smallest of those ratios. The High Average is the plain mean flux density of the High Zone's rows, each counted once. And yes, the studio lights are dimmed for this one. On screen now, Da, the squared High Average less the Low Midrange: 1371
